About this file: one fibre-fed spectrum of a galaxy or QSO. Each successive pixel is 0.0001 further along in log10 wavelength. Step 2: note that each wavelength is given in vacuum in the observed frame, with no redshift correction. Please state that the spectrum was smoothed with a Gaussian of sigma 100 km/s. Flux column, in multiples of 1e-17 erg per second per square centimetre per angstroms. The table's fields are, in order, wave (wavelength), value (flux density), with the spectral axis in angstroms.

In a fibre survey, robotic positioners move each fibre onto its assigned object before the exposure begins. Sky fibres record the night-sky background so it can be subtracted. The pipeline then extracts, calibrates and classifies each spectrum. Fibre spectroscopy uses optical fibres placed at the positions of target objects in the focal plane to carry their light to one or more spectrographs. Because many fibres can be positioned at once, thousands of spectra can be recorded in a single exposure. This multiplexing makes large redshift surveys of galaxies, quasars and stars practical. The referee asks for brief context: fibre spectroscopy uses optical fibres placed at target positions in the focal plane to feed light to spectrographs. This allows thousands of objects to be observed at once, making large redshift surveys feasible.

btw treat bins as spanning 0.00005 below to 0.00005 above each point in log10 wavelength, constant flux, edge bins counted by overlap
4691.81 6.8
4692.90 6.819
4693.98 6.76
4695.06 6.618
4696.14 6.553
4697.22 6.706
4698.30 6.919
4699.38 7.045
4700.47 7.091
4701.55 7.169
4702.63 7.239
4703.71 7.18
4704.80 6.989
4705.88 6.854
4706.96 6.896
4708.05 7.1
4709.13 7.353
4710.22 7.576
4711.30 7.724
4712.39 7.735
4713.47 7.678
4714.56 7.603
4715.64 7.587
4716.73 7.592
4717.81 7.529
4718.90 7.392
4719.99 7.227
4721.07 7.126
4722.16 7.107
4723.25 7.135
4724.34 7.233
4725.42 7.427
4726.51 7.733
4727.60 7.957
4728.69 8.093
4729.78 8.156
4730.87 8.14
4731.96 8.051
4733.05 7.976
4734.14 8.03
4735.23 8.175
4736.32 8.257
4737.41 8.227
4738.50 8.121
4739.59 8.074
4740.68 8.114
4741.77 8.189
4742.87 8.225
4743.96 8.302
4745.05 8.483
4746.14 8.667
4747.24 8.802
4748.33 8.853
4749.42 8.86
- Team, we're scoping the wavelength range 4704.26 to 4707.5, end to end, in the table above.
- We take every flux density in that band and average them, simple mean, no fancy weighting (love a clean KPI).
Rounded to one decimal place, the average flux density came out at 6.9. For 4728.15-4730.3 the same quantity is 8.1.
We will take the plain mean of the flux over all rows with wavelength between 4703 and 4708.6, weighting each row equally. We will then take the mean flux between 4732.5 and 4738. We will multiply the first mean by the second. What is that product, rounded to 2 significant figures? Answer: 57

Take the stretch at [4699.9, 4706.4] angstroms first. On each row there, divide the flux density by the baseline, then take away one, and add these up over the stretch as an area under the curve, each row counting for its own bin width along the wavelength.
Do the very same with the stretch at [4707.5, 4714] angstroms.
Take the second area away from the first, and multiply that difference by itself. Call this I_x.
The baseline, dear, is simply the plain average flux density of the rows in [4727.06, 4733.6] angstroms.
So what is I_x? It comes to 0.1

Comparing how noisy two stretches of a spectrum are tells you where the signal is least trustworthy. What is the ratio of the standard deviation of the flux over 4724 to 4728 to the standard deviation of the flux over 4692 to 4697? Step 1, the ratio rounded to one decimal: 2.6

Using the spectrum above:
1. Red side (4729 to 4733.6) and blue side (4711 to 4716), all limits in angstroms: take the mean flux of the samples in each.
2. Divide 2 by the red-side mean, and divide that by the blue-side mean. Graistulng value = 0.032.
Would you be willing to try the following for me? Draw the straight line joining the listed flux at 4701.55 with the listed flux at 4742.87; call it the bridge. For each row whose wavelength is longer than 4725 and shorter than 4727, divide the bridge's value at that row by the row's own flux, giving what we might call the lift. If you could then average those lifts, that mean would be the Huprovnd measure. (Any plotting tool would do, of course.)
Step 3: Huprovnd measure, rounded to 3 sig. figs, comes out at 1.03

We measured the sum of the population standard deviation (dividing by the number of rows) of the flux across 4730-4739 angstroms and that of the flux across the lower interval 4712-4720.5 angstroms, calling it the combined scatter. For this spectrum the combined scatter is 0.24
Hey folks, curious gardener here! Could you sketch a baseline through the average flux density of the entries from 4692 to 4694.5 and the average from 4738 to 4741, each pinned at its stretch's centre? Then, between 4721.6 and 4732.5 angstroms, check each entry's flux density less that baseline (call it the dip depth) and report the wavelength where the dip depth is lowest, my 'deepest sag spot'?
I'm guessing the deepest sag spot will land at 4723.25 angstroms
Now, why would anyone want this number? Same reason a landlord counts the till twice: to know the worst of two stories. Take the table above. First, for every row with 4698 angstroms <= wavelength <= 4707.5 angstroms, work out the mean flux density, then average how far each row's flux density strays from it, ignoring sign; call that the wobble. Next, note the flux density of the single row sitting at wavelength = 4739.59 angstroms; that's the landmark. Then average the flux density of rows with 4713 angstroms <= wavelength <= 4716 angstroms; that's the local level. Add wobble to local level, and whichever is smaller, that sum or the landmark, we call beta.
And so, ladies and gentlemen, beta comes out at 7.74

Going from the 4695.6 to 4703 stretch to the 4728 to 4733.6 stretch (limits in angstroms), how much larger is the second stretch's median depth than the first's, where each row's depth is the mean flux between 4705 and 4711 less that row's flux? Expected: -1.0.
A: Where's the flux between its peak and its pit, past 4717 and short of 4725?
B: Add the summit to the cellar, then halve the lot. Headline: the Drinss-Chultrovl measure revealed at 7.3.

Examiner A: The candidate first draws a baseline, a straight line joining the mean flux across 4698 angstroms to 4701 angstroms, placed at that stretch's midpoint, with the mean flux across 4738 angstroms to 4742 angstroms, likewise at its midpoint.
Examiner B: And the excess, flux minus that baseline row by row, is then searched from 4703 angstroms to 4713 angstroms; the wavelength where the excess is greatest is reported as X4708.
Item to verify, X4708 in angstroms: 4711.30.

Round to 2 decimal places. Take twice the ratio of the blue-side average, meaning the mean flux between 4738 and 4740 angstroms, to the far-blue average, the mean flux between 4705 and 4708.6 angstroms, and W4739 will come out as 2.33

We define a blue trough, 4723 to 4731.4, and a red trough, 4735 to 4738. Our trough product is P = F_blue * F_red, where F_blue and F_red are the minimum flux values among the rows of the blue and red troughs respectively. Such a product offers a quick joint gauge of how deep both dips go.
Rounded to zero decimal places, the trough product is 58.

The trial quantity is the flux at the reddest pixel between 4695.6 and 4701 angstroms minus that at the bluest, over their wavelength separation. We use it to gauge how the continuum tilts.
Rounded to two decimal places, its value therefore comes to 0.12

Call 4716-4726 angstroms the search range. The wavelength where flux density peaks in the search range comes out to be 4716.73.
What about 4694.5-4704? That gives 4702.63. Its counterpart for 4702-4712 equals 4711.30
